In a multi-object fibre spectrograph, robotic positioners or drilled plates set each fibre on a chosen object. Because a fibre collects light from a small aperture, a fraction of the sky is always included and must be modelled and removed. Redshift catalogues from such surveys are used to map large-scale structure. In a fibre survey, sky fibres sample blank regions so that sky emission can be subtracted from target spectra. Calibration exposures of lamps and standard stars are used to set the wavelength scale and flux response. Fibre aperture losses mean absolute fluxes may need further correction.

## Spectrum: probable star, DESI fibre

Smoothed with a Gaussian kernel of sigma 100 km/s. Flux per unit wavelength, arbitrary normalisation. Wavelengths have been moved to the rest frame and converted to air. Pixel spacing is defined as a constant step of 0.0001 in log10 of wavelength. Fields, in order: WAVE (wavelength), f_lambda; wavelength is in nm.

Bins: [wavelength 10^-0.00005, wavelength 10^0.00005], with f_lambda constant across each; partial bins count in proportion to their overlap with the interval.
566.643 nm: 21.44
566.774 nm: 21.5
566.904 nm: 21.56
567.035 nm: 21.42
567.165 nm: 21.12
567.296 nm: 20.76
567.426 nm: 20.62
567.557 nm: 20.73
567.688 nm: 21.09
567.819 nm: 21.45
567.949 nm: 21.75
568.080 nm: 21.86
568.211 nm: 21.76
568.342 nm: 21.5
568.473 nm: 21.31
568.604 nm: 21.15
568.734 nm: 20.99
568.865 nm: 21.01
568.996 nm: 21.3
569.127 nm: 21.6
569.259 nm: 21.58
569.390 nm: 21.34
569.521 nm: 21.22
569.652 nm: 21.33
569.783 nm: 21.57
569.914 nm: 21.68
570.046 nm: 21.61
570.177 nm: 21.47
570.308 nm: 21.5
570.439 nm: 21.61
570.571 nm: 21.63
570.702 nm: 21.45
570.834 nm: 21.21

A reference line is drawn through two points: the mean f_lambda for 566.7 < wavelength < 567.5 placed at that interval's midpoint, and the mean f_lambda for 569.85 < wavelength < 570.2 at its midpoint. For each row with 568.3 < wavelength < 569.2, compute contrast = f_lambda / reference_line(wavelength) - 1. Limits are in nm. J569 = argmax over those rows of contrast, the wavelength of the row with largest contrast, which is 568.342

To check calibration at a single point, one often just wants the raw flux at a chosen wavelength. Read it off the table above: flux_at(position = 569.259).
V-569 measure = 21.58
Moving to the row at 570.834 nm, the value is 21.21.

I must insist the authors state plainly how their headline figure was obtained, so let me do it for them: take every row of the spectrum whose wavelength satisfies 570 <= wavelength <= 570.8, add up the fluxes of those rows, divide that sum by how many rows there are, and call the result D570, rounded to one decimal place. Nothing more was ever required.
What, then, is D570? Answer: 21.5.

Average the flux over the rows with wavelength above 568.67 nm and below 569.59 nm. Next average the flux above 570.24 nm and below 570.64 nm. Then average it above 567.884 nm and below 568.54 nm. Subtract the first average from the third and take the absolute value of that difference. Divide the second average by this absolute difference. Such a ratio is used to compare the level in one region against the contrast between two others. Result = 63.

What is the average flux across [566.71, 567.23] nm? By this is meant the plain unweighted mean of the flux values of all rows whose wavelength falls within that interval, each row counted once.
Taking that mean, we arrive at 21.4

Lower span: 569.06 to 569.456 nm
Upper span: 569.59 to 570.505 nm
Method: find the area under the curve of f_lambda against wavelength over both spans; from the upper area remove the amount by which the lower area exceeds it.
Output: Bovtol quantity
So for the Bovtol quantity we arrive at 31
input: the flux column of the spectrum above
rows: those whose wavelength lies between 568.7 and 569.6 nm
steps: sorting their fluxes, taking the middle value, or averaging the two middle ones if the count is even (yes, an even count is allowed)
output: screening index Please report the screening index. 21.3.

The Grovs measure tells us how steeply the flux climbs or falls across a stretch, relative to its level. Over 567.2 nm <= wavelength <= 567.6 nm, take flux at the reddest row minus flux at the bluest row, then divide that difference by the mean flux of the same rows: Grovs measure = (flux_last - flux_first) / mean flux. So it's -0.001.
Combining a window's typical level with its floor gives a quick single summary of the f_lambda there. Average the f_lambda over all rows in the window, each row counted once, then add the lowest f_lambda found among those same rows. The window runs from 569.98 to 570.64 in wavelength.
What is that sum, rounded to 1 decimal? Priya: 43.0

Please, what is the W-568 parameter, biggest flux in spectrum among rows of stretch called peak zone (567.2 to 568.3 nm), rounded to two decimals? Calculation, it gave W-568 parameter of 21.86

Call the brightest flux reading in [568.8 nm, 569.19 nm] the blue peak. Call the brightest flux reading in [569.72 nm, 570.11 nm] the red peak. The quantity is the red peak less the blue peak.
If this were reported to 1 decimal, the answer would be 0.1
